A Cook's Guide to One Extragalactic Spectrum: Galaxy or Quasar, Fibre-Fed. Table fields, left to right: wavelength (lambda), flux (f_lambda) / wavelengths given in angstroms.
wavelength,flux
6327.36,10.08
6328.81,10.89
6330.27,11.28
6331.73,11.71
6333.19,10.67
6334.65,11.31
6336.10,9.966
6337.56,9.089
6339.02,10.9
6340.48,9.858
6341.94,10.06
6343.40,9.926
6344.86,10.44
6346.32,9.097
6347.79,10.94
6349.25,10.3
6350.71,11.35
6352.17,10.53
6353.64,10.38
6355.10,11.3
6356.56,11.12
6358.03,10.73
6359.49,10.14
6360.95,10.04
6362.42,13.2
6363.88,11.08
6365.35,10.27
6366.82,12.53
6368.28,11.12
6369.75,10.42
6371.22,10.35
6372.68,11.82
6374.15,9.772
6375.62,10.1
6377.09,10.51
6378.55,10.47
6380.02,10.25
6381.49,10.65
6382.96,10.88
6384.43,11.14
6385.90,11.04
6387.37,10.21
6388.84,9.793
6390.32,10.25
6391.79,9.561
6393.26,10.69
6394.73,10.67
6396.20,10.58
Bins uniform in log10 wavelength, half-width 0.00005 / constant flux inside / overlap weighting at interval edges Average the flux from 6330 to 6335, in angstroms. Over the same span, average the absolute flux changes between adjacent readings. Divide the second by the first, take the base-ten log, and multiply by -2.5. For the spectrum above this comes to 3.0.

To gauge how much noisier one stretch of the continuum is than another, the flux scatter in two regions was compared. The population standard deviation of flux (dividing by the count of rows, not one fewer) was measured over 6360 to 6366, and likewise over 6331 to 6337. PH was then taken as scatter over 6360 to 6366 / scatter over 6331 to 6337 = 1.9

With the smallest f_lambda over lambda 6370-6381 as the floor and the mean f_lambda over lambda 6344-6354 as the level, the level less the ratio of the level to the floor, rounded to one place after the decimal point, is 9.4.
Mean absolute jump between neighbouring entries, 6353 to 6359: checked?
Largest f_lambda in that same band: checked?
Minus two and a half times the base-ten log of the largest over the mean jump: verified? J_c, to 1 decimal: -3.4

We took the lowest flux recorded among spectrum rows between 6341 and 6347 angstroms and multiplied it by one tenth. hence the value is 0.91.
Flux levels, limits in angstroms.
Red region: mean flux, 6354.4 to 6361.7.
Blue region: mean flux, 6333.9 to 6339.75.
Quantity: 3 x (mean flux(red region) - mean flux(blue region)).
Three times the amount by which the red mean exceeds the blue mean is 1.0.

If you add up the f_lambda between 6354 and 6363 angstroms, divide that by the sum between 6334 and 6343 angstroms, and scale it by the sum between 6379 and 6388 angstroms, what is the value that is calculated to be 70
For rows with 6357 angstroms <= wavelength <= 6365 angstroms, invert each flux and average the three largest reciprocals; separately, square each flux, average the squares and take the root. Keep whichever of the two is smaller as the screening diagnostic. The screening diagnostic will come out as 0.097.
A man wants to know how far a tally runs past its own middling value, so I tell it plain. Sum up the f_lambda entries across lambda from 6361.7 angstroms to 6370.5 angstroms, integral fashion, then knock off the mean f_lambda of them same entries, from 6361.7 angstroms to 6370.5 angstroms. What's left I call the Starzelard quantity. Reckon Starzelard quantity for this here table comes 89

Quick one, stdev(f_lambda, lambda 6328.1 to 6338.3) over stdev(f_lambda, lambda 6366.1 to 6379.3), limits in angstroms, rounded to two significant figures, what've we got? 1.0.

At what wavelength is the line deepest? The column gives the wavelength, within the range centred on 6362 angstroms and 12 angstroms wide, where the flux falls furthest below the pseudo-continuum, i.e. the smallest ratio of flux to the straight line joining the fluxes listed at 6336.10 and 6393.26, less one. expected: 6360.95 angstroms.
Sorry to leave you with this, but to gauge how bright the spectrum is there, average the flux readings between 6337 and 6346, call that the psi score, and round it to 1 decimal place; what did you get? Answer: 10.0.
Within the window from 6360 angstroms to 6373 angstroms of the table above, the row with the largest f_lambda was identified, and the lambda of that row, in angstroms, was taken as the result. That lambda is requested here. 6362.42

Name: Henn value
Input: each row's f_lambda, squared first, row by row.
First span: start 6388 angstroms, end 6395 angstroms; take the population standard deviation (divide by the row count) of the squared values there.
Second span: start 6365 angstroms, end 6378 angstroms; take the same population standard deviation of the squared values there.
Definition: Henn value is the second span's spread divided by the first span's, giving 2.0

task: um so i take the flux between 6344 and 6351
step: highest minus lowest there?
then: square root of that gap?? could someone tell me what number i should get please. 1.50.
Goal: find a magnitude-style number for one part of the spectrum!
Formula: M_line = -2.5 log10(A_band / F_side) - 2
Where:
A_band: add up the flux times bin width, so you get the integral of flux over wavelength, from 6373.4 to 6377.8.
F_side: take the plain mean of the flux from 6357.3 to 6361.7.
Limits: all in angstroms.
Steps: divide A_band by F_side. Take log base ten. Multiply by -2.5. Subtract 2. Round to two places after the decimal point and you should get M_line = -3.59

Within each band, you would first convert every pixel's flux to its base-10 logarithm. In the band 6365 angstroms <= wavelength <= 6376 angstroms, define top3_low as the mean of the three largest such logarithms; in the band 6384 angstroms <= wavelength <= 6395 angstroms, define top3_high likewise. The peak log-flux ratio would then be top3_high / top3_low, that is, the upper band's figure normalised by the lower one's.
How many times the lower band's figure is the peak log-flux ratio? 0.970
